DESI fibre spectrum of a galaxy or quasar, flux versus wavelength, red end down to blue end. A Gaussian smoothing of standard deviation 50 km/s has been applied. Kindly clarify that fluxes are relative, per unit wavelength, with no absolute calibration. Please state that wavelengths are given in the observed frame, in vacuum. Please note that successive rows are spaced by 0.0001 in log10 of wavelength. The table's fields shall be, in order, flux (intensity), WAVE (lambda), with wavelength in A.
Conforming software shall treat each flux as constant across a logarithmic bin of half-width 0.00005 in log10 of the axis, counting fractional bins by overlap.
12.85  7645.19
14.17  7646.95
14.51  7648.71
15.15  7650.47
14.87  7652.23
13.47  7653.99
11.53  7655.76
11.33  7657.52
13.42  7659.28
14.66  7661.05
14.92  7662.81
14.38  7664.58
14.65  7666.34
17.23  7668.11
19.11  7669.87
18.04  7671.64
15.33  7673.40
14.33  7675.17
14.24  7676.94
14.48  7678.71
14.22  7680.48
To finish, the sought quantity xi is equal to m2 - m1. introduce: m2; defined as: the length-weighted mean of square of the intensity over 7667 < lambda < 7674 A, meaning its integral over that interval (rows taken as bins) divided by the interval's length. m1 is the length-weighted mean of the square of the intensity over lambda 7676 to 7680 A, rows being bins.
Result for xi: 100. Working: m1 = 205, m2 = 306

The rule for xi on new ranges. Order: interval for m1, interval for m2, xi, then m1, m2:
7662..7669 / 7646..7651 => -24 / 236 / 212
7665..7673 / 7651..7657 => -113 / 292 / 178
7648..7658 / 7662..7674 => 82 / 186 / 268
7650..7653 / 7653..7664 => -47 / 225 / 178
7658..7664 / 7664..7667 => 11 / 201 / 211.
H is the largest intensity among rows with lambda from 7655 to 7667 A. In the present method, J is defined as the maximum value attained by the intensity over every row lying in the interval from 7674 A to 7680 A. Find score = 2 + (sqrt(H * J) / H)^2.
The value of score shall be 2.97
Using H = 14.92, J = 14.48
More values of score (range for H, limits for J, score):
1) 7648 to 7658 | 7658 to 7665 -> 2.98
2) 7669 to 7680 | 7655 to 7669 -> 2.90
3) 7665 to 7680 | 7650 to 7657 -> 2.79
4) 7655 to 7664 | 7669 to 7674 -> 3.28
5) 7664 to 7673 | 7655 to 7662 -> 2.77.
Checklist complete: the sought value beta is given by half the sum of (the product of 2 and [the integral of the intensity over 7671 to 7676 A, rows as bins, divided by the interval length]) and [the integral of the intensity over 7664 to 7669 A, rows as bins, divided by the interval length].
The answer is 23.6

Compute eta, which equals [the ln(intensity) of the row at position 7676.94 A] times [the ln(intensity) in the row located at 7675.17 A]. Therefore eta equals 7.1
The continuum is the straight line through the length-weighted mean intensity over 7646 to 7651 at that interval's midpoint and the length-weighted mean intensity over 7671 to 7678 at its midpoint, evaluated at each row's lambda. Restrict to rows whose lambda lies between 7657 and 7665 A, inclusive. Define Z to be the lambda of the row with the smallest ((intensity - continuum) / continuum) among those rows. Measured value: 7657.52 A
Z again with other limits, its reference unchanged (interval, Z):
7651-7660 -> 7657.52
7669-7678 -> 7676.94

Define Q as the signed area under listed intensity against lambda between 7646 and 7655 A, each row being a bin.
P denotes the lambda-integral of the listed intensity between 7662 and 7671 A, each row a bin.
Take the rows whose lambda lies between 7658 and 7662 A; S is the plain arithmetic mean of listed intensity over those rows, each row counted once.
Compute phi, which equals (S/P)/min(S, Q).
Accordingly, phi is 0.007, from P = 145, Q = 129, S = 14.0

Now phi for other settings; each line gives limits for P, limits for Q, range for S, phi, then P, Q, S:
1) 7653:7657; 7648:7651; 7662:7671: 0.020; 50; 44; 16.1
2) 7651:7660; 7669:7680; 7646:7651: 0.009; 117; 174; 14.6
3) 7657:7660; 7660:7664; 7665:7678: 0.027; 37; 59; 16.1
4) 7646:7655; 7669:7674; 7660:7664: 0.008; 129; 88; 14.8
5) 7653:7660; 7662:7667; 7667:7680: 0.011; 87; 73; 16.1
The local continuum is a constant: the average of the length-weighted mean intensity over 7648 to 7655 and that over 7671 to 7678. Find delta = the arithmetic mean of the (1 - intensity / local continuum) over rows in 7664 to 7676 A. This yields -0.08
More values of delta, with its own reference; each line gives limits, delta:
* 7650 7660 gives 0.11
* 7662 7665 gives 0.02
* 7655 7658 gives 0.23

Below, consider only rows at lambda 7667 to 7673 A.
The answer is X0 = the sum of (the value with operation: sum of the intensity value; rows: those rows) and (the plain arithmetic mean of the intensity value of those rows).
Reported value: 73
